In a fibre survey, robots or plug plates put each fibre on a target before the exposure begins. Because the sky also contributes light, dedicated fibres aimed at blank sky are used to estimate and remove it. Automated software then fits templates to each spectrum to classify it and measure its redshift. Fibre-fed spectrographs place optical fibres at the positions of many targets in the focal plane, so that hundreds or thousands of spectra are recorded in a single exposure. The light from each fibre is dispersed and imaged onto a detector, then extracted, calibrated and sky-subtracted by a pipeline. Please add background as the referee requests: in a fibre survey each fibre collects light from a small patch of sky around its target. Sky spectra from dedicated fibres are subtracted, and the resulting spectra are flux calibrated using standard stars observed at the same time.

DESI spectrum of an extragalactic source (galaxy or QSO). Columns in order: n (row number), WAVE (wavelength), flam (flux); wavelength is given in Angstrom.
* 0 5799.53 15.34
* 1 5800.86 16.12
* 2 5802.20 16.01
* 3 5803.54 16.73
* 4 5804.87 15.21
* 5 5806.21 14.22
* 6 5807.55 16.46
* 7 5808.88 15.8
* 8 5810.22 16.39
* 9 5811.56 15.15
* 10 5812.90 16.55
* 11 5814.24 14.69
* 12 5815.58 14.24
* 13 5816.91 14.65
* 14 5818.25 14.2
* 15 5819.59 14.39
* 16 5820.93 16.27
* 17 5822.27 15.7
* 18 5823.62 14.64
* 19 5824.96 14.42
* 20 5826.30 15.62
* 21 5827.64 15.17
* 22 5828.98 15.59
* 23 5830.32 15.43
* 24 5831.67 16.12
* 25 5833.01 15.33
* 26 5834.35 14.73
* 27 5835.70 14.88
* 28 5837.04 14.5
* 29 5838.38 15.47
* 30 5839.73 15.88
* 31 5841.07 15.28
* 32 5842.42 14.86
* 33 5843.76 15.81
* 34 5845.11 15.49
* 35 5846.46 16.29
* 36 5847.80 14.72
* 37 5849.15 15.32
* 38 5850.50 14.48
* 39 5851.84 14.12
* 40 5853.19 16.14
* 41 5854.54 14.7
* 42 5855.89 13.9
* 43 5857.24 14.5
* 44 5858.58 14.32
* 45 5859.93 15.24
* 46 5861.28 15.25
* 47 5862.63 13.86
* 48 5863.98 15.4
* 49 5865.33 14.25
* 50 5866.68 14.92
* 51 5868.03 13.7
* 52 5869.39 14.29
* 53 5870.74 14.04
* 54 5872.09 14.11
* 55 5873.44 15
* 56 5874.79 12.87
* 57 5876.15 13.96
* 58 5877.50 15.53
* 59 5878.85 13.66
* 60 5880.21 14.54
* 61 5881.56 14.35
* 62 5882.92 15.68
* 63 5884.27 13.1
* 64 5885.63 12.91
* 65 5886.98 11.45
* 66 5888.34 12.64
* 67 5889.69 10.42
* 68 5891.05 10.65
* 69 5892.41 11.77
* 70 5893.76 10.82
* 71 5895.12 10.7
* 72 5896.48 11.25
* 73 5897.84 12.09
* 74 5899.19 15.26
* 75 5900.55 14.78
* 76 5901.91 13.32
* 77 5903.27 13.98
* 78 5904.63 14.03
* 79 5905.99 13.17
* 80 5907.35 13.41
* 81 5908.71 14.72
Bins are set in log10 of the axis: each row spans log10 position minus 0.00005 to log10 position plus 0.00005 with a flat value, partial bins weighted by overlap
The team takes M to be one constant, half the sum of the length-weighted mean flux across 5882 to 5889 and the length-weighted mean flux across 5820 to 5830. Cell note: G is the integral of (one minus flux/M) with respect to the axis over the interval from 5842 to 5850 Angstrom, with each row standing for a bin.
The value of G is -0.6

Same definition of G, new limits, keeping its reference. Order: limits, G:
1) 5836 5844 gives -0.6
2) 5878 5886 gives 0.1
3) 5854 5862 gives -0.2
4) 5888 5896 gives 1.8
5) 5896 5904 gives 0.4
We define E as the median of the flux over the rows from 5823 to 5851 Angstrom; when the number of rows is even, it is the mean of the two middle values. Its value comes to 15.3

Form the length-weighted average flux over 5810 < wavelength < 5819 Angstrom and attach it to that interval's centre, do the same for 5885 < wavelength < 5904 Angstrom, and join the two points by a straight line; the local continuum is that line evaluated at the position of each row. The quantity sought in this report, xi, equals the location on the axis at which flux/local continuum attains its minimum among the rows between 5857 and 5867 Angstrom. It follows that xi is 5862.63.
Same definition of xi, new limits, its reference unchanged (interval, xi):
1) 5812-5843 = 5815.58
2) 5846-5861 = 5855.89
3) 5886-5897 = 5889.69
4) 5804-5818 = 5806.21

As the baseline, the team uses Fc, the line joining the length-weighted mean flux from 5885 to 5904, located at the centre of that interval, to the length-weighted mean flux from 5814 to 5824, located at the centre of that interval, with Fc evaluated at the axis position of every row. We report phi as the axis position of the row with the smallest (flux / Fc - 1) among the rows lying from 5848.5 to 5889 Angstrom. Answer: 5886.98 Angstrom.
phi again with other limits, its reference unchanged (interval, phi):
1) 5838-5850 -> 5842.42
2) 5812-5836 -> 5815.58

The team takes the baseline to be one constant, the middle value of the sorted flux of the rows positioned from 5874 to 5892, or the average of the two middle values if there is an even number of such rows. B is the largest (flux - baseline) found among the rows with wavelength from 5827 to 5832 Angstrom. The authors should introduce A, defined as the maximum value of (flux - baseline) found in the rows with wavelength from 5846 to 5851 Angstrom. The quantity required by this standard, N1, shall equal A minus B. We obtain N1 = 0.2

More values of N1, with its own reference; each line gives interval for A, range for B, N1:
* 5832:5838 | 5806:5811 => -1.1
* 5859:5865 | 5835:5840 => -0.5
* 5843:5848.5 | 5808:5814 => -0.3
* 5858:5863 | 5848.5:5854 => -0.9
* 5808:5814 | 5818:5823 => 0.3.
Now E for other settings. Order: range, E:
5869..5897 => 13.1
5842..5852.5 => 15.1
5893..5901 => 11.7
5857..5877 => 14.3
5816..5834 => 15.3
